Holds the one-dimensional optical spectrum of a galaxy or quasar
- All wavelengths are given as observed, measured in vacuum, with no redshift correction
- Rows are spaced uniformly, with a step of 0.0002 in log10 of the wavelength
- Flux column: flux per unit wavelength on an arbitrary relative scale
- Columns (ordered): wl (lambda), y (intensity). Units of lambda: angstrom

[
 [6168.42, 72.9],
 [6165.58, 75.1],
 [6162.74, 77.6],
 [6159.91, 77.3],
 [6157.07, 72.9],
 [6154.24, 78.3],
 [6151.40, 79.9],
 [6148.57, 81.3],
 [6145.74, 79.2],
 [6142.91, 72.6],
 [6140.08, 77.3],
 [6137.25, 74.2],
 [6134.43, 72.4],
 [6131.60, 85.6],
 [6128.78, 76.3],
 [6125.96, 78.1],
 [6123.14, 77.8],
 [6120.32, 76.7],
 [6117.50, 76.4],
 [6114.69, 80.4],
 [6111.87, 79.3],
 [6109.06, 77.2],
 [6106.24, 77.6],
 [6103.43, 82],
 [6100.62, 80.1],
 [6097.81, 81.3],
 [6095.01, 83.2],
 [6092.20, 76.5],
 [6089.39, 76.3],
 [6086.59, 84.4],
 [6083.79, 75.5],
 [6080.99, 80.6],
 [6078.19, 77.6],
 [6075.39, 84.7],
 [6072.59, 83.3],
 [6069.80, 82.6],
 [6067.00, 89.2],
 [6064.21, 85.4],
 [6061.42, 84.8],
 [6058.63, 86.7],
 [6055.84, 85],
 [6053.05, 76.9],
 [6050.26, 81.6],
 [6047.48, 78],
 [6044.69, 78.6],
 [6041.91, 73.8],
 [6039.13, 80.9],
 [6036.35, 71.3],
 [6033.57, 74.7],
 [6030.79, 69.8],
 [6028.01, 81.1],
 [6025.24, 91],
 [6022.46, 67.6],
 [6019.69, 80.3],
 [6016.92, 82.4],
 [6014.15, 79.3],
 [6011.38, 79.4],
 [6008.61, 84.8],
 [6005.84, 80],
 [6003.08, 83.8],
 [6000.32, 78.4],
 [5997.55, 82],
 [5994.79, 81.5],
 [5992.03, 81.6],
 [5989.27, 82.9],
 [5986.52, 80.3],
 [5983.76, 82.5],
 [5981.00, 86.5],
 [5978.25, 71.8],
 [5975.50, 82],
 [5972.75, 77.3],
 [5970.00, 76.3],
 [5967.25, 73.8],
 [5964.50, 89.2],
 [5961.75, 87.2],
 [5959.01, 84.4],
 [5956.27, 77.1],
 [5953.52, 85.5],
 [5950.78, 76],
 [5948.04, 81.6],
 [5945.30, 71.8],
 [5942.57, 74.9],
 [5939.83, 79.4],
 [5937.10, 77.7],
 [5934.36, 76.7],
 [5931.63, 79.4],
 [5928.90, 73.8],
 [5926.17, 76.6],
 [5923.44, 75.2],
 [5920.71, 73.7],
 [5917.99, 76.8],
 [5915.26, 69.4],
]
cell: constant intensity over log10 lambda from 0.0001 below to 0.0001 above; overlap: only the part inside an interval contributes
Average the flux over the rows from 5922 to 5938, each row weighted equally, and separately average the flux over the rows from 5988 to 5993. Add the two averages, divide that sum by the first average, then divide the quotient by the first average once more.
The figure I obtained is 0.0271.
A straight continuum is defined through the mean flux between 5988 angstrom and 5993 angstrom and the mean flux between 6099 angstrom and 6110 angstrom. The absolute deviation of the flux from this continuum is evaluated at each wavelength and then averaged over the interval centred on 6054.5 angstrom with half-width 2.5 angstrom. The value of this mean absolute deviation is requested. 4.1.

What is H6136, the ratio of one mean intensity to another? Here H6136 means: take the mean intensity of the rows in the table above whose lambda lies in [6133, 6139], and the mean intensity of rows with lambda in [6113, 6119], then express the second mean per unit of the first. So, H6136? 1.07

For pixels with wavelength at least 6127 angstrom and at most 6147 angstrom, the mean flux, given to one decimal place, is 76.8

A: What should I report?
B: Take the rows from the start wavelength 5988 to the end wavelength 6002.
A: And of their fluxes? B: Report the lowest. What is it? 78.4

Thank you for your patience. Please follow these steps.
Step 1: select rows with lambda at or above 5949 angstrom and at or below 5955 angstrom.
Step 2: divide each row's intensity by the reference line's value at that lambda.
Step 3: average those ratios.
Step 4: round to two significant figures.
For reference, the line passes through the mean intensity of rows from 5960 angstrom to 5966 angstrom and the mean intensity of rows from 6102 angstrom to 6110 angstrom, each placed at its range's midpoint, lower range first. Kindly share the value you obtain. 0.91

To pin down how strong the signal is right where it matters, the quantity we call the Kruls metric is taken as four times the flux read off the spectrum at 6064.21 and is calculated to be 342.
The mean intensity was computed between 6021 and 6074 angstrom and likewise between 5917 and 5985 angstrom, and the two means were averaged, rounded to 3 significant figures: 79.4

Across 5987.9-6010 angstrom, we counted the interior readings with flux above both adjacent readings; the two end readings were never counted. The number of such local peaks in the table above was 2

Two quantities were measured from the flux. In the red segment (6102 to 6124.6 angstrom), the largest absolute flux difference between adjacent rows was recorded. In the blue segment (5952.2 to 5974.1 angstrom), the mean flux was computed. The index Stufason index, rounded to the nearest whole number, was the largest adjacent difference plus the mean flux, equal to 86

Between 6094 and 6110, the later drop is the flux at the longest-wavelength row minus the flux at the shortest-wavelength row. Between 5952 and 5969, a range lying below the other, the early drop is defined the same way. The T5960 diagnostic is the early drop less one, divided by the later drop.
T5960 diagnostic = 2.1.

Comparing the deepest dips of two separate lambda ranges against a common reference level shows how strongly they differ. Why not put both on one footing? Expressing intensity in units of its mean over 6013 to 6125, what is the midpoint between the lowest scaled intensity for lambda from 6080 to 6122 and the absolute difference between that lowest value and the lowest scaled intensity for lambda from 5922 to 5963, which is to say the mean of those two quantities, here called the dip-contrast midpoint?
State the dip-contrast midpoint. 0.496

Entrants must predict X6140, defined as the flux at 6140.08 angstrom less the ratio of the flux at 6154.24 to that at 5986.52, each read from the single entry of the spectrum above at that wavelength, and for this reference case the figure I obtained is 76.3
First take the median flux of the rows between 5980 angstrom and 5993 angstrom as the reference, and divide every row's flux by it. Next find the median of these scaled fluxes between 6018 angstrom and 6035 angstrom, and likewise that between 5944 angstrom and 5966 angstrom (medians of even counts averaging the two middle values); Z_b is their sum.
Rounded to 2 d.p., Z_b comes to 1.95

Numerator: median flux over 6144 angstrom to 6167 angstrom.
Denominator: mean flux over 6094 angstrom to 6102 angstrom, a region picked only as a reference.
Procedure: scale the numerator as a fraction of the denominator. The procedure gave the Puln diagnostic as 0.96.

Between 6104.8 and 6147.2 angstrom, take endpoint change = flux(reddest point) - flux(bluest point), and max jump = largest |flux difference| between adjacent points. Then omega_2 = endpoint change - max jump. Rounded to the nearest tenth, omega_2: -11.6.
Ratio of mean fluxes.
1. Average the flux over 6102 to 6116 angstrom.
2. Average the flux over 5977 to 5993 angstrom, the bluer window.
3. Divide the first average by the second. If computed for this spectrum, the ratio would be 0.98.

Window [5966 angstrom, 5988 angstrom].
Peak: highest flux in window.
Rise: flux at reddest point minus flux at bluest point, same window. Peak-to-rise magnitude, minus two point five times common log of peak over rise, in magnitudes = -2.81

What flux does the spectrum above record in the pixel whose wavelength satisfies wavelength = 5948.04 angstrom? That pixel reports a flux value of 81.6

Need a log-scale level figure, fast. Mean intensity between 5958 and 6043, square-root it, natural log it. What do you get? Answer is 2.19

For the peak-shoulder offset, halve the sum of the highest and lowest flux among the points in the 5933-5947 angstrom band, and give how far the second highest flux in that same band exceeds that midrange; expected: 2.1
